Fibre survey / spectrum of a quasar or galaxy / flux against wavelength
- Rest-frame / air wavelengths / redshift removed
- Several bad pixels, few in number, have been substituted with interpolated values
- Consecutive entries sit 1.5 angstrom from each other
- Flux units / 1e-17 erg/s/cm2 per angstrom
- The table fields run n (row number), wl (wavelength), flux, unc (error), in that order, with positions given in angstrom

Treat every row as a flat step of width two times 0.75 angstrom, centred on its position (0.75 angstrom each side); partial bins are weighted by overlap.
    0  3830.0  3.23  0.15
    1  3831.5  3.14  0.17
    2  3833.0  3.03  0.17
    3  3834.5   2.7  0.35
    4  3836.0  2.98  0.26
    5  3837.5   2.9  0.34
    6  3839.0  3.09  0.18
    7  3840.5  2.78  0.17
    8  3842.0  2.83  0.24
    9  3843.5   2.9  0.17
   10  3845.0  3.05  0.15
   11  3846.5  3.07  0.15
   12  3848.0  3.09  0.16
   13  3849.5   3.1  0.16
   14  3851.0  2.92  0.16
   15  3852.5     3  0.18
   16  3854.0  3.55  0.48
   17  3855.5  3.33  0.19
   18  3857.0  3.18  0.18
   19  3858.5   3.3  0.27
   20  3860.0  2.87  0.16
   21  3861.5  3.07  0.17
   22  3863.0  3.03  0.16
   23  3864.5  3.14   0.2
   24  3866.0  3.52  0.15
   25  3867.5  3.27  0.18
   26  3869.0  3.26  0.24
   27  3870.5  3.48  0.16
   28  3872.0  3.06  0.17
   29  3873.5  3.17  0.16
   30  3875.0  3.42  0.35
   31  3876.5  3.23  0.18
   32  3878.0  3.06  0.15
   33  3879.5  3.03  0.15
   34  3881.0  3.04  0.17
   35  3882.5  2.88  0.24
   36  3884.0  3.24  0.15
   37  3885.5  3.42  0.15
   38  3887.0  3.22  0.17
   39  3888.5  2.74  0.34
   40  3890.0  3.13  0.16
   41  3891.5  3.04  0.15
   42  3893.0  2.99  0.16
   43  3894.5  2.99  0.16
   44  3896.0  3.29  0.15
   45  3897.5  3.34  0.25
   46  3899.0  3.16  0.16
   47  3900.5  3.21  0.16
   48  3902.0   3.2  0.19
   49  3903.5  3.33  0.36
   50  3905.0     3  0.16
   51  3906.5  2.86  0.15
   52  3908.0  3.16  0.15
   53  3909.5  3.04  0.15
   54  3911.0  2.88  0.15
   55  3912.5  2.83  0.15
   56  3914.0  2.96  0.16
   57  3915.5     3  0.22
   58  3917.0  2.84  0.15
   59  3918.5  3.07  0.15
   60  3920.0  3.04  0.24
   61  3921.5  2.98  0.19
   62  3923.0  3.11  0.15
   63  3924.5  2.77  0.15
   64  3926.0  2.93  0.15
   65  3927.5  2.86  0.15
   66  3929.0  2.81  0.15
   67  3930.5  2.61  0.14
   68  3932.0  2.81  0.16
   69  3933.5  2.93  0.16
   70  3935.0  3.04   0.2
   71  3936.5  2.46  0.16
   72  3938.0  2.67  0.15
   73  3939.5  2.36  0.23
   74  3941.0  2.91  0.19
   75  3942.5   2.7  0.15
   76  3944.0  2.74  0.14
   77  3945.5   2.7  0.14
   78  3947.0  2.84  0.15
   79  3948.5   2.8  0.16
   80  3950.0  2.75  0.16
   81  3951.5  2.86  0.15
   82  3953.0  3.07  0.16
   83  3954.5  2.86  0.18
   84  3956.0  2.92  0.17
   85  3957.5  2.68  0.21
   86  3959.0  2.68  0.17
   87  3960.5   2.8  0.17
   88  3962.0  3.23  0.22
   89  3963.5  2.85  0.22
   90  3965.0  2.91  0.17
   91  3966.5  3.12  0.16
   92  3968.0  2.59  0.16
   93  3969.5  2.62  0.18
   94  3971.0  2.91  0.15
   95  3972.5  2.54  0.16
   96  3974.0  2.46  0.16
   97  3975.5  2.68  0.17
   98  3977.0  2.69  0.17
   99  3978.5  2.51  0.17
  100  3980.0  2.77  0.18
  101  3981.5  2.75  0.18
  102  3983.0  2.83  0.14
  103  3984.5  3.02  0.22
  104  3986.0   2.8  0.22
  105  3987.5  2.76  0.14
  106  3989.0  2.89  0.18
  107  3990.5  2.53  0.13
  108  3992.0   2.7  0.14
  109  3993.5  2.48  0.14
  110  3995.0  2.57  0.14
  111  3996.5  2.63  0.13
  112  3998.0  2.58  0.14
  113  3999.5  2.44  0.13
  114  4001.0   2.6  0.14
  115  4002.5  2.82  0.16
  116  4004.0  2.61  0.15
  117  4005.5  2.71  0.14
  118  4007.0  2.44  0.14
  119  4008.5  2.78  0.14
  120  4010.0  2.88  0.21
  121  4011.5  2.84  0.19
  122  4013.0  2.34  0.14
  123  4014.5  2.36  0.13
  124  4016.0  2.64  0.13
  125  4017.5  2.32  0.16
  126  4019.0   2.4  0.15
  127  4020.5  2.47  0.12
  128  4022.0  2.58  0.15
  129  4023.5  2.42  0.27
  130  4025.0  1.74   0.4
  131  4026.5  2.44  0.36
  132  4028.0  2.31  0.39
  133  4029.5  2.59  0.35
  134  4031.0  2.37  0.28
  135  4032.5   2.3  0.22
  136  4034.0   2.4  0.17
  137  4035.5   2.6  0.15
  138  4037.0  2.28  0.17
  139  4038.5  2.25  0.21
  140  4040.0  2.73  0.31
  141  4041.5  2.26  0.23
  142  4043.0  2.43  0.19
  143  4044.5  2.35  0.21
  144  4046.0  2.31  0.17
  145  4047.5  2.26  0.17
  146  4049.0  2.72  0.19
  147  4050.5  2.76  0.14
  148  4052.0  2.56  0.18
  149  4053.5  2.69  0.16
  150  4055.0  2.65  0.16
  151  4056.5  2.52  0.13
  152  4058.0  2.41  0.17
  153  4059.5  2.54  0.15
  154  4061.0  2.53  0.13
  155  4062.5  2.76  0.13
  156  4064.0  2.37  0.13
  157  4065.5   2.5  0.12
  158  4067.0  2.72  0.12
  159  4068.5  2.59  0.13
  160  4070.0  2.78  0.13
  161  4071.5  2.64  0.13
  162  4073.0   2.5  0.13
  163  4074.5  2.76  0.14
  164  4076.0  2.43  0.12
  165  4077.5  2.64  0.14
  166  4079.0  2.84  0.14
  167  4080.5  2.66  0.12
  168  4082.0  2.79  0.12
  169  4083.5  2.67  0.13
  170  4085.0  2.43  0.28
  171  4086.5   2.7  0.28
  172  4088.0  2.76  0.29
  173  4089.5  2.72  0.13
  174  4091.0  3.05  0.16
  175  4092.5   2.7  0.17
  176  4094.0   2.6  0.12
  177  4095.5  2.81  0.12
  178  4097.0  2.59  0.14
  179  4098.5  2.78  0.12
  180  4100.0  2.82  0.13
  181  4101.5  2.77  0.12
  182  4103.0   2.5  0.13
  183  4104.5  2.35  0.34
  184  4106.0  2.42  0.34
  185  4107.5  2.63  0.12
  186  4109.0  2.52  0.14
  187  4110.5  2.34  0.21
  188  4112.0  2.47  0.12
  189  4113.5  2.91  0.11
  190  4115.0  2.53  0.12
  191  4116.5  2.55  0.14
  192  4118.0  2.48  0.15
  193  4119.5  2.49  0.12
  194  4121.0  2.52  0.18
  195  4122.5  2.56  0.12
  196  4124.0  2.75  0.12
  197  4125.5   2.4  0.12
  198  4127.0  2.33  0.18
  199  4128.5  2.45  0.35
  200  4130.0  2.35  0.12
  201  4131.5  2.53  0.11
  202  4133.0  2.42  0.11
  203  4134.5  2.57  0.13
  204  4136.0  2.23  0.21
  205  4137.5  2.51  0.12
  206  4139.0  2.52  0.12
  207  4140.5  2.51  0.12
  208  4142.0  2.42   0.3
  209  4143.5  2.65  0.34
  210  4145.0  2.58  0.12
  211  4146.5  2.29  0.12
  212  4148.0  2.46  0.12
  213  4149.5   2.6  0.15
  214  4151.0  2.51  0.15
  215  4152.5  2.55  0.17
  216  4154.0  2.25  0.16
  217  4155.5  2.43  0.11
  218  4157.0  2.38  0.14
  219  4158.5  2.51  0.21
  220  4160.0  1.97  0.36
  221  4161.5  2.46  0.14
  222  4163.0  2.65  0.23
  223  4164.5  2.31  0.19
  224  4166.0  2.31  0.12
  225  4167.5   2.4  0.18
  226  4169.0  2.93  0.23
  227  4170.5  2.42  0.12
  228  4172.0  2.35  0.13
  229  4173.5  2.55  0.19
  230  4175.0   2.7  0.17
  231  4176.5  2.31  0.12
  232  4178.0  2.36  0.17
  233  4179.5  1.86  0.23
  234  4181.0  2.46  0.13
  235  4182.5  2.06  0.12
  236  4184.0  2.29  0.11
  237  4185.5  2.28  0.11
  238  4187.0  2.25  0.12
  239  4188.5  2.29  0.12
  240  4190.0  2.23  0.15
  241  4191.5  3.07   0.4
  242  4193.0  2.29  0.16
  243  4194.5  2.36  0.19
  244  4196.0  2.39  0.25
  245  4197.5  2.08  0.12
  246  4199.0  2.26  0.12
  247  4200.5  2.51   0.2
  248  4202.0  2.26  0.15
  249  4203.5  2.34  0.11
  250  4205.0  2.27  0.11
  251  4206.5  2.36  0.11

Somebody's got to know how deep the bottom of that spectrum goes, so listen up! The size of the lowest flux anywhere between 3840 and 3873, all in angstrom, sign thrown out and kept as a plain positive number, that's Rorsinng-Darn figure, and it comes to 2.78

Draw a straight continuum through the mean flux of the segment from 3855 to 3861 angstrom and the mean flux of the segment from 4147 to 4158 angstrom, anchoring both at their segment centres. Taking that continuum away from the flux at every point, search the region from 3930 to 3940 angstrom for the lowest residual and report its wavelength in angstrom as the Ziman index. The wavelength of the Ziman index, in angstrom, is 3939.5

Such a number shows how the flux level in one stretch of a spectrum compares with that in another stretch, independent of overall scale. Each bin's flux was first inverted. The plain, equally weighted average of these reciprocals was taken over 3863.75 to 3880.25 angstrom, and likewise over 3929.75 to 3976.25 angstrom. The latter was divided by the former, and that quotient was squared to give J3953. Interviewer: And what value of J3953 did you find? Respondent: 1.4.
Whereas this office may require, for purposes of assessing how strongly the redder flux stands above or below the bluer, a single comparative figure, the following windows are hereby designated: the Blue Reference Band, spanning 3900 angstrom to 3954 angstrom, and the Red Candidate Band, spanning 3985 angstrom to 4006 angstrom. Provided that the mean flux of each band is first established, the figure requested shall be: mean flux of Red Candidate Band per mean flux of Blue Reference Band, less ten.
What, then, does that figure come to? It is -9.08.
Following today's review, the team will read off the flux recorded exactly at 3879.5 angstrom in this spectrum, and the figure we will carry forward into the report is 3.03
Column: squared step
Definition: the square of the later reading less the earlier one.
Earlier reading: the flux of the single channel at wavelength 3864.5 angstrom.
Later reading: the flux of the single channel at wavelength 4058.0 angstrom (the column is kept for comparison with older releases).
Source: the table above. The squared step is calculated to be 0.53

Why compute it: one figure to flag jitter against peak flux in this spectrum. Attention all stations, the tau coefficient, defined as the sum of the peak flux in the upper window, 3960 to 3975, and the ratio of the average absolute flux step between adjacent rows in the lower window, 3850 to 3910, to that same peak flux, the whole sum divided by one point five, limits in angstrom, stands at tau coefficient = 2.19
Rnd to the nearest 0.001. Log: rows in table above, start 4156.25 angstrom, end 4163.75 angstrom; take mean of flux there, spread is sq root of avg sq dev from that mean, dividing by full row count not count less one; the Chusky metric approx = 0.229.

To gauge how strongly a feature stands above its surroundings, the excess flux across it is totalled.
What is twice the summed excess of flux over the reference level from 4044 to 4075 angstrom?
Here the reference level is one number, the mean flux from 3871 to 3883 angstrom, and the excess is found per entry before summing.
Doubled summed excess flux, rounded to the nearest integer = -23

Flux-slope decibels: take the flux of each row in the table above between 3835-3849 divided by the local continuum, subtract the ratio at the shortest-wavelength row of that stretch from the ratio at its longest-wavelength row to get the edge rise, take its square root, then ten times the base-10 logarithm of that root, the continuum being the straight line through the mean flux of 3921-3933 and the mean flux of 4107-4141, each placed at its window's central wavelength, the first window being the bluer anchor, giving -6.8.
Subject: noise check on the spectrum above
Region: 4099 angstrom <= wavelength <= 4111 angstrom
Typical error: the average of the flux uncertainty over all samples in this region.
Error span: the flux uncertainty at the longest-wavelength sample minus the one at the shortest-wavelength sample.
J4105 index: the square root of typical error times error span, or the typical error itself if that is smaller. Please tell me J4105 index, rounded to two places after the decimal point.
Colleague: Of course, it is 0.12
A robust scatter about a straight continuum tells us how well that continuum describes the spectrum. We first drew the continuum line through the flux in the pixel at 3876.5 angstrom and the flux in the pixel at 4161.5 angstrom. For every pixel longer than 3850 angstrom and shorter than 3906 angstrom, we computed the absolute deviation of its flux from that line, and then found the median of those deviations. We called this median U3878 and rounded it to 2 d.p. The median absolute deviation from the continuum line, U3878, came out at 0.17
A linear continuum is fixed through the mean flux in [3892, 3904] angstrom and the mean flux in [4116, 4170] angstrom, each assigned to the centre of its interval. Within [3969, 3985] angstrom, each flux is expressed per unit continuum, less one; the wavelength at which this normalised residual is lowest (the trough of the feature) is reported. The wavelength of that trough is 3974.0 angstrom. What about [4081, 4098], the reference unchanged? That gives 4085.0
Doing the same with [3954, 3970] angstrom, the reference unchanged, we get 3968.0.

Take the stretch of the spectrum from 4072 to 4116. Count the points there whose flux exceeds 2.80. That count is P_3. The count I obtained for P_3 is 5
